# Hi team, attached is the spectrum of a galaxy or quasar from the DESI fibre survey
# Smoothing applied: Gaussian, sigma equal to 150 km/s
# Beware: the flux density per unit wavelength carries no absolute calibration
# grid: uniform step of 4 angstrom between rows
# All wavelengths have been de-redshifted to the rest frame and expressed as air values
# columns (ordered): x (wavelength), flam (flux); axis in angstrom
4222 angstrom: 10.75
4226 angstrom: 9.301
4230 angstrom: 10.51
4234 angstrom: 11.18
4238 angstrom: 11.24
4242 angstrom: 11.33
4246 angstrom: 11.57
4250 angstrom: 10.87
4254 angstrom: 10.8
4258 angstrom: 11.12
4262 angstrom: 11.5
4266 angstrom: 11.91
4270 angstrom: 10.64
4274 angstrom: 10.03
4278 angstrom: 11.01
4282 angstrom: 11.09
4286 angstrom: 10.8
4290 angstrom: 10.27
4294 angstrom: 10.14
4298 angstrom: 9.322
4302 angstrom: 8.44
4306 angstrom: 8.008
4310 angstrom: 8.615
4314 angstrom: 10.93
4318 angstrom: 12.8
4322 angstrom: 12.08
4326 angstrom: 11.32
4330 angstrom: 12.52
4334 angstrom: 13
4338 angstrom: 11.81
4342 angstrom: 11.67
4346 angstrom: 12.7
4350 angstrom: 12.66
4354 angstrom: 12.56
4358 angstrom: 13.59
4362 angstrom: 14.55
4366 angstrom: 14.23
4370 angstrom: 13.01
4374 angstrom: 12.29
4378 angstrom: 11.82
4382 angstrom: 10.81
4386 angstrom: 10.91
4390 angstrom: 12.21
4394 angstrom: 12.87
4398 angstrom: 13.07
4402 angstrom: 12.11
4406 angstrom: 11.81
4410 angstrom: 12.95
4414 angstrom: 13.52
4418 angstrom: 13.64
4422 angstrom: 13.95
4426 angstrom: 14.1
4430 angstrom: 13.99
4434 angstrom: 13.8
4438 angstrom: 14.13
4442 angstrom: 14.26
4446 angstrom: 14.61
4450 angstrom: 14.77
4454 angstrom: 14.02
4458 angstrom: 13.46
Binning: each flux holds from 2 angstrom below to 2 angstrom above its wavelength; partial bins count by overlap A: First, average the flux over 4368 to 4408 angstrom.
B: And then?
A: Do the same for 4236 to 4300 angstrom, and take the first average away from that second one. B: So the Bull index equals -1.2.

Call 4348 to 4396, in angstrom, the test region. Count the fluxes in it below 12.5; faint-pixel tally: 5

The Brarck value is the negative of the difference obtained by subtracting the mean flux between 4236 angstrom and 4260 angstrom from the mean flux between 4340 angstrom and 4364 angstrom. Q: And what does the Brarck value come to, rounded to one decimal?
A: -1.8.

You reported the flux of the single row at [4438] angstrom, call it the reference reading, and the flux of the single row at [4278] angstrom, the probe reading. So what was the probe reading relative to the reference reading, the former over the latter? 0.78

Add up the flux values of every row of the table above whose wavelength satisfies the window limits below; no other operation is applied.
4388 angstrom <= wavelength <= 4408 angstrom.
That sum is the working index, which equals 62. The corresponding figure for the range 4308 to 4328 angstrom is 56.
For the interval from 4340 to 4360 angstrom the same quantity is 63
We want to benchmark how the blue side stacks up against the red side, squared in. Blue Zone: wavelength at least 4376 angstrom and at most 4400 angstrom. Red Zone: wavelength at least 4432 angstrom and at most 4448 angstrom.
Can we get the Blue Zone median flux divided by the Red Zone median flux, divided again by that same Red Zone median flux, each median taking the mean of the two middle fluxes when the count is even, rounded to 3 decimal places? 0.060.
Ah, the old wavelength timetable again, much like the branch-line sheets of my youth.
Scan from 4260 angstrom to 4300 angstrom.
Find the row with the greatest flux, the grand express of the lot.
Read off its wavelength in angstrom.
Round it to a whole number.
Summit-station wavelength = 4266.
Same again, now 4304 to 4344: 4334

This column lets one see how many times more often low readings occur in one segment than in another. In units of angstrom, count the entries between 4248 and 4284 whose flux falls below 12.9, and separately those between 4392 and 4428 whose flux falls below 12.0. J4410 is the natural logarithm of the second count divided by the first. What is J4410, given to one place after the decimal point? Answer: -2.2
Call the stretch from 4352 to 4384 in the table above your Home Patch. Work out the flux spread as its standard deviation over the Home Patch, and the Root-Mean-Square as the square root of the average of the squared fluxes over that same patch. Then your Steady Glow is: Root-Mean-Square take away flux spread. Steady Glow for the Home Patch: 12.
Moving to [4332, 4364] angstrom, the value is 12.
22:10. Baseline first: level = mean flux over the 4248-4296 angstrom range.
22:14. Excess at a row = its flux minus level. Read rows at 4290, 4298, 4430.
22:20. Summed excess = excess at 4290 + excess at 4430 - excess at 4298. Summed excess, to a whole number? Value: 4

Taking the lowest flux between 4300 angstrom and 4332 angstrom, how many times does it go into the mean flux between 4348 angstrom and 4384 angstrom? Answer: 1.60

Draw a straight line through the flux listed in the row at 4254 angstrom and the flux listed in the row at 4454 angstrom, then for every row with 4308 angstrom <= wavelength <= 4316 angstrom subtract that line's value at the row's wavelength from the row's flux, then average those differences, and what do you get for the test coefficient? -2.0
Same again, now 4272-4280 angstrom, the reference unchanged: -0.6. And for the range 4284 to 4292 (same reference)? -0.8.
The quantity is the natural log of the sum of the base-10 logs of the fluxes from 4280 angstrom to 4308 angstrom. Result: 1.93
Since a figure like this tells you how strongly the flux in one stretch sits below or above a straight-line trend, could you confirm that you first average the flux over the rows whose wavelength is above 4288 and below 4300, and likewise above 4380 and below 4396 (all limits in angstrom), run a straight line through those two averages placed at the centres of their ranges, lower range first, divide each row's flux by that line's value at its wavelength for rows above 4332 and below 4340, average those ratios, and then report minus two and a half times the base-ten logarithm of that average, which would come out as -0.16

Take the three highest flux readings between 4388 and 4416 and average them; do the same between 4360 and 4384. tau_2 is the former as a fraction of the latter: 0.95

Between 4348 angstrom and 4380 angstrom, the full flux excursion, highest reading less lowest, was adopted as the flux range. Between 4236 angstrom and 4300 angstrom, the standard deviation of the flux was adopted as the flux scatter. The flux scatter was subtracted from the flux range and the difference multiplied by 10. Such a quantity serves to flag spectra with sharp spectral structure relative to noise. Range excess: 21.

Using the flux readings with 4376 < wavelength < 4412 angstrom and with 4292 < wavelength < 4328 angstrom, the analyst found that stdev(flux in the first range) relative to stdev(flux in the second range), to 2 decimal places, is 0.49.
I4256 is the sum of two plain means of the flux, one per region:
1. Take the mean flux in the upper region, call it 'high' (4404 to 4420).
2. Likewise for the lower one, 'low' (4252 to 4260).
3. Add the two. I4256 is 23.9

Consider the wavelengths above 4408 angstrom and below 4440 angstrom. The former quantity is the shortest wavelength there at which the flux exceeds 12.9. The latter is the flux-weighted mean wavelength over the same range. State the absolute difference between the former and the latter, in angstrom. 14.2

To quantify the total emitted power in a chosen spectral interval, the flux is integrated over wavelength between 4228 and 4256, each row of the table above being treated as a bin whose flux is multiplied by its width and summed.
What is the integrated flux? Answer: 310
